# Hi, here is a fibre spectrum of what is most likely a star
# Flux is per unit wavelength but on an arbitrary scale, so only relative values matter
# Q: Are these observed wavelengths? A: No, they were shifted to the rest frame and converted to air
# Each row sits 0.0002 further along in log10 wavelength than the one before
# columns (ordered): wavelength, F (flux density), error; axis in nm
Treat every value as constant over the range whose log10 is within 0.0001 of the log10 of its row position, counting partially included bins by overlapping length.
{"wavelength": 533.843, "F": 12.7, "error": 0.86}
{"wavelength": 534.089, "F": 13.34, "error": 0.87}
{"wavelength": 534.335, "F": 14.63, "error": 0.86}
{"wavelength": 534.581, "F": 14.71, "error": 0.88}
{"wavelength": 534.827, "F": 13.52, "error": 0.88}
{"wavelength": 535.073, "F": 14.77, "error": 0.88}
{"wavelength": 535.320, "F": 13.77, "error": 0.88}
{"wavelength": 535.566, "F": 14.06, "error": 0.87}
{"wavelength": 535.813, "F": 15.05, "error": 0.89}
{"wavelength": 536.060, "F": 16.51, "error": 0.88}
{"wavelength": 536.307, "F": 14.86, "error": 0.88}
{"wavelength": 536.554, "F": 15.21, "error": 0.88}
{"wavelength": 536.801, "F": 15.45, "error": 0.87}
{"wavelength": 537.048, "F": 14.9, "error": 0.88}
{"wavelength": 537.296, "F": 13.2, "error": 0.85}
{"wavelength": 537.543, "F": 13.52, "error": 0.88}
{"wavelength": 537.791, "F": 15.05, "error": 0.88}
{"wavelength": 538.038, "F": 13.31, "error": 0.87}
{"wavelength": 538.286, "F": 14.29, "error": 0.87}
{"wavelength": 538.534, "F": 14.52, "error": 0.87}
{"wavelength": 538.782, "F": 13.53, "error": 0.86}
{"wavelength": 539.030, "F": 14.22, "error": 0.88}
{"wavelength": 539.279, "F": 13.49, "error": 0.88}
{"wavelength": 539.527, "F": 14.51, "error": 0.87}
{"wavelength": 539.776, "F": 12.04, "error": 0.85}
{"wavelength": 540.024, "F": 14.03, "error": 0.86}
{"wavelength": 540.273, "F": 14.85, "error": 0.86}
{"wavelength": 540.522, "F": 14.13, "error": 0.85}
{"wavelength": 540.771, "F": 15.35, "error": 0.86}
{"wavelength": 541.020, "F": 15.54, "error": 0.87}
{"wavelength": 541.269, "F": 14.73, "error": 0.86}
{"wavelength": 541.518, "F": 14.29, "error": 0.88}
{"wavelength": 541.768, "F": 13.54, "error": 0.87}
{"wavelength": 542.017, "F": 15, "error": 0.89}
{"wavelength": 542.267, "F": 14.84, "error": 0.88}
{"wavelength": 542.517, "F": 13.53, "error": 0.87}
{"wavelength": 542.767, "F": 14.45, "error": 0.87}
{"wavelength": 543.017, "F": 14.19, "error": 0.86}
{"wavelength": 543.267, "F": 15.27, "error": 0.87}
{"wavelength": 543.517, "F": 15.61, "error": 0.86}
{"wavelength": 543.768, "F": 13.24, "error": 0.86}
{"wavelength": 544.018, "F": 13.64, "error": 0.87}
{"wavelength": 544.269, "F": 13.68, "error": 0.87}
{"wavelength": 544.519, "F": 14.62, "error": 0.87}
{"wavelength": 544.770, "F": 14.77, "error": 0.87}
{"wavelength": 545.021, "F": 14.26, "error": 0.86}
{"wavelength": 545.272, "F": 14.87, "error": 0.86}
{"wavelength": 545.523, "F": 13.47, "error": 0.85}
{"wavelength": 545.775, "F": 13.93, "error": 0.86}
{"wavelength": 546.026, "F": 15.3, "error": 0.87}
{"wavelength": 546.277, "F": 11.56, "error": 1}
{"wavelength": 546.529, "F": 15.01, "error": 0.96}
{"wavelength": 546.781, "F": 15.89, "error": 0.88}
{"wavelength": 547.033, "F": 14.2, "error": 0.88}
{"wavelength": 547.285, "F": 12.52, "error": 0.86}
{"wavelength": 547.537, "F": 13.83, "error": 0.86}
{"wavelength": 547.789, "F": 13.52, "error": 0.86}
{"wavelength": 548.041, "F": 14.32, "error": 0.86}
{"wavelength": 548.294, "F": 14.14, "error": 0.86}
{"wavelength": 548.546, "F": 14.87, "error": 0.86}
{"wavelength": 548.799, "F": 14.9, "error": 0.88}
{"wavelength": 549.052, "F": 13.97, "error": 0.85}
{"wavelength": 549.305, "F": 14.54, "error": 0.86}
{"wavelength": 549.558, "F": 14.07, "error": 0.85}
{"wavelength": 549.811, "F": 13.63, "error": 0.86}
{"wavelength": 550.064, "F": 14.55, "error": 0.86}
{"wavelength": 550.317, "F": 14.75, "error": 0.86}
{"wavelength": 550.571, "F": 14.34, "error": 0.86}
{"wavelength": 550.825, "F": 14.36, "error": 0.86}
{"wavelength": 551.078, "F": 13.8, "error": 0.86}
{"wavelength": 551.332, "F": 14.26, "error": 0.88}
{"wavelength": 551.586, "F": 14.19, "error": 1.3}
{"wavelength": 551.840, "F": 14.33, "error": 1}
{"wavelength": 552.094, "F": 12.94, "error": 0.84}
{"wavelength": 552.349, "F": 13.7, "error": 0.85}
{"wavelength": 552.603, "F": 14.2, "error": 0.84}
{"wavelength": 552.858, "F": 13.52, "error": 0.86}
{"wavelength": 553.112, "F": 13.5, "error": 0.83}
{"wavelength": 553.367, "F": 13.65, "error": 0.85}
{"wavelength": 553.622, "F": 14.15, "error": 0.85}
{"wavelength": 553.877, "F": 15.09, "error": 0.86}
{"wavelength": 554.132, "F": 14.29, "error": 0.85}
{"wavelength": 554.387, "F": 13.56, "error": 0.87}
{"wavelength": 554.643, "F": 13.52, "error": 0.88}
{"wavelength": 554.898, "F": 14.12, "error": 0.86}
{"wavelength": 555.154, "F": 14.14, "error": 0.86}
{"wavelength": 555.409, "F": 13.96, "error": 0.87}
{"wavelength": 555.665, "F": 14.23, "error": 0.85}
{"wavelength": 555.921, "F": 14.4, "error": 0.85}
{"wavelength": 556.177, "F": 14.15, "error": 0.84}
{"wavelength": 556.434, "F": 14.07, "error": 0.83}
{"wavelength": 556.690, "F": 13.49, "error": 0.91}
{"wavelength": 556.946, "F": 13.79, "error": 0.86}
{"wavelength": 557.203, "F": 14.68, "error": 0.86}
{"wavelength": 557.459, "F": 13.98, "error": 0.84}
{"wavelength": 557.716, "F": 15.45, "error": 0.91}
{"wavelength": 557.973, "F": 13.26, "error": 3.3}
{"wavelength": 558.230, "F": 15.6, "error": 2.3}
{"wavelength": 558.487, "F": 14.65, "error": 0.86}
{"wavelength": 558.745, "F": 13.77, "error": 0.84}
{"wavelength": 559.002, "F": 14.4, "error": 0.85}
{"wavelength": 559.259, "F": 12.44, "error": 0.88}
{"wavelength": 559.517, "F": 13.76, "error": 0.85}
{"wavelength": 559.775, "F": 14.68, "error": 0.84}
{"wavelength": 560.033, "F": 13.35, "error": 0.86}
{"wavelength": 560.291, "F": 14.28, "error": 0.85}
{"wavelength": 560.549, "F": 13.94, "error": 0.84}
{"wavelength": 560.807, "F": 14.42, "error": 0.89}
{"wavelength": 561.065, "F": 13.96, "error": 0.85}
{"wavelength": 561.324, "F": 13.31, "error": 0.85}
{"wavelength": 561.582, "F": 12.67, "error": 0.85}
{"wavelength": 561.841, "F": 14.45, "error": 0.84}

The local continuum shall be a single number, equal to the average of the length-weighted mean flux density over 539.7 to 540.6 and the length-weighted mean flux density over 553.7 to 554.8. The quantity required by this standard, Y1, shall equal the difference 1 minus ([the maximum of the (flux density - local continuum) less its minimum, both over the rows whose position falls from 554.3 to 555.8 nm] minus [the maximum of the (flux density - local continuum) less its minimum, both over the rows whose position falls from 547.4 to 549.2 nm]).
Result 1.7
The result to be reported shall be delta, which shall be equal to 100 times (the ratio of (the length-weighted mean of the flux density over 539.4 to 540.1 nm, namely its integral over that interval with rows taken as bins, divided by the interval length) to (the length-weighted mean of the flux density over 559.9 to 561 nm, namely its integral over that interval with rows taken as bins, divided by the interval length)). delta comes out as 96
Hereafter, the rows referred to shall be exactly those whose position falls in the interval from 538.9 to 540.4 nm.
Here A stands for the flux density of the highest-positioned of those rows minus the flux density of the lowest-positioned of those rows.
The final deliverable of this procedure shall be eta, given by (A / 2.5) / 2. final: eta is 0.13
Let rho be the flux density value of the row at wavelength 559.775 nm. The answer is 14.68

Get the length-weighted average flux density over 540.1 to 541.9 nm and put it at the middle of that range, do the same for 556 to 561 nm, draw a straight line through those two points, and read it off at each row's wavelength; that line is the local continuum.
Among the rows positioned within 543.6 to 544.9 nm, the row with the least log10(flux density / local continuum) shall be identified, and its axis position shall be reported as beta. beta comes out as 543.768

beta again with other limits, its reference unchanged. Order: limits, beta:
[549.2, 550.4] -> 549.811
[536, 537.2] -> 536.307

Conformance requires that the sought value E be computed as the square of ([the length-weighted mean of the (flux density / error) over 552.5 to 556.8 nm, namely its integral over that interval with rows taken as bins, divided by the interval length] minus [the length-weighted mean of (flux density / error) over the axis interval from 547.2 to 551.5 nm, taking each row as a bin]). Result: 0.00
